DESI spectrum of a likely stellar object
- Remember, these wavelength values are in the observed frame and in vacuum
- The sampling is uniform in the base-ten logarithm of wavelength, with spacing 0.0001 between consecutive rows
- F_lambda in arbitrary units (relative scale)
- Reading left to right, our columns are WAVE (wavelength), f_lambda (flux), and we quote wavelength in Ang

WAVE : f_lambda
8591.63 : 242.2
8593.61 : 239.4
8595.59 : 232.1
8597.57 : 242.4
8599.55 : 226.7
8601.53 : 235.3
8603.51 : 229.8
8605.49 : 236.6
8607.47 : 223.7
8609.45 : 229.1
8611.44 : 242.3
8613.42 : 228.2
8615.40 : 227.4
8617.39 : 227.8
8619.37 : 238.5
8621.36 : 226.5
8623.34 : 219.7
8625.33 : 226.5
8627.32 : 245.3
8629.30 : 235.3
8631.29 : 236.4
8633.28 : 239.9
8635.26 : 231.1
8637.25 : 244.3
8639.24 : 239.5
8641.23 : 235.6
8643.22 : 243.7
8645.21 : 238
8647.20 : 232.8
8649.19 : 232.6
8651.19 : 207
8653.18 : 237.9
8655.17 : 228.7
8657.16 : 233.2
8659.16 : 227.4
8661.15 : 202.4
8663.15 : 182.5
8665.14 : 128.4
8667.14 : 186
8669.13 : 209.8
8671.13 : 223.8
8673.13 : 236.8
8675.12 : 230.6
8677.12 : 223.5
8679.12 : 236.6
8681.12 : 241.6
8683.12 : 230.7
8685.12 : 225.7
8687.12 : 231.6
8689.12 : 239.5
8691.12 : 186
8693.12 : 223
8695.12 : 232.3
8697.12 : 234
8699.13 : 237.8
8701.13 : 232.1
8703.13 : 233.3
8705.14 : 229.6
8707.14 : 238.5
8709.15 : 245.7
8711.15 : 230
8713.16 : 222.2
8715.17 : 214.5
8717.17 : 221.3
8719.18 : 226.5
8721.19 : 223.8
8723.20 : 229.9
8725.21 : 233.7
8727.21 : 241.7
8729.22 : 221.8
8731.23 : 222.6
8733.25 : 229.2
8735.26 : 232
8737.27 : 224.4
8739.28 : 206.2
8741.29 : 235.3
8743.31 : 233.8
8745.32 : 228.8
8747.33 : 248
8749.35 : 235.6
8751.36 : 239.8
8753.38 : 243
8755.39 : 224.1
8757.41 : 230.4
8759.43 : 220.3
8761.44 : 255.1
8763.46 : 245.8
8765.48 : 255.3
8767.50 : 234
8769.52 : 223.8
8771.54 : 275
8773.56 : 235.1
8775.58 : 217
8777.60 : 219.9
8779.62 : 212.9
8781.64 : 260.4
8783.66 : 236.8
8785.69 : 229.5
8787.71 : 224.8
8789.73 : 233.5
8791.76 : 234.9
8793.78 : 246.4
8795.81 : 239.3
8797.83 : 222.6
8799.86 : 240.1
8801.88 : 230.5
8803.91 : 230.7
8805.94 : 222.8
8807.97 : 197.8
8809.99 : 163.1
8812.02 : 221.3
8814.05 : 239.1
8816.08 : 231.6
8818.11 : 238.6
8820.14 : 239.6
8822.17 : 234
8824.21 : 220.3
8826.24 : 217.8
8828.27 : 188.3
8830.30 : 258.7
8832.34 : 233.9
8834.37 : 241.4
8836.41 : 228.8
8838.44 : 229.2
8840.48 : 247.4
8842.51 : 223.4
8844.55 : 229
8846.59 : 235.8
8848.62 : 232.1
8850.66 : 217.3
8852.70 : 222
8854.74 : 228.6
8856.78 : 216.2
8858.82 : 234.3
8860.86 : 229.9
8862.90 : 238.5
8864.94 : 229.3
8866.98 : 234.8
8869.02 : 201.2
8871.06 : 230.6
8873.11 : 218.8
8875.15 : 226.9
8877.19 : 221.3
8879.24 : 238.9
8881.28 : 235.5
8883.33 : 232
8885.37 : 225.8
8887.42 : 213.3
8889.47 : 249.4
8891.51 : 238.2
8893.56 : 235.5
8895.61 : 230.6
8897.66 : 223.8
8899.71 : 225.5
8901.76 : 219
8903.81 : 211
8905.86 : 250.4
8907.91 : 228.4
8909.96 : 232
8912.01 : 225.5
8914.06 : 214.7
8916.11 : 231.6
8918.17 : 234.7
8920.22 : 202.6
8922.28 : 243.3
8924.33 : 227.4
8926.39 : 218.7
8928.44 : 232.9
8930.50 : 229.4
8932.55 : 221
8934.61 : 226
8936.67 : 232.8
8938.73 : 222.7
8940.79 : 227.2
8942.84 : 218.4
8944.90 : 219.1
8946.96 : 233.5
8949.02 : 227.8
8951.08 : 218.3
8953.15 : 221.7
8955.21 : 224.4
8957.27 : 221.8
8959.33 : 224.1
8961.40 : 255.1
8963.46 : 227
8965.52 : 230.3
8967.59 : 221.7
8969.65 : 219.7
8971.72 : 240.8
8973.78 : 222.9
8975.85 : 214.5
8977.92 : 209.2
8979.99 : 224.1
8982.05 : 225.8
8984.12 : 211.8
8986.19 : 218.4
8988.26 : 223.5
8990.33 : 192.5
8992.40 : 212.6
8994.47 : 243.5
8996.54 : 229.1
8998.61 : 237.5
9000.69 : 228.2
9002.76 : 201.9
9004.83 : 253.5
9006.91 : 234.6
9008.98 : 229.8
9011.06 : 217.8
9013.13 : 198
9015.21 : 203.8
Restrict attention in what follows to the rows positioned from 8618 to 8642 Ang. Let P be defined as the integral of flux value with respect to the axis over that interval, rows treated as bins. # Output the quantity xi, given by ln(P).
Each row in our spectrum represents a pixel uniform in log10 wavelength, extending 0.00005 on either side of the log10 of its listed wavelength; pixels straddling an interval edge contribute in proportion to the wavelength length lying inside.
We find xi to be 8.64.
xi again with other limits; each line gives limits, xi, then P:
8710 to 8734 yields 8.60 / 5436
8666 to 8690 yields 8.60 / 5417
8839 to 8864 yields 8.65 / 5737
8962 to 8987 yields 8.63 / 5571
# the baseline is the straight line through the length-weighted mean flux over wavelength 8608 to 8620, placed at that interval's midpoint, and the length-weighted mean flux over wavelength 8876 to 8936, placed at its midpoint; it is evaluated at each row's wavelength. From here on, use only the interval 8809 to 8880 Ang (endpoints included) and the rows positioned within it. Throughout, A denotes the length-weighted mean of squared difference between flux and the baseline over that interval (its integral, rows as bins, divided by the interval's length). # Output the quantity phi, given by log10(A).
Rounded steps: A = 274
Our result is 2.4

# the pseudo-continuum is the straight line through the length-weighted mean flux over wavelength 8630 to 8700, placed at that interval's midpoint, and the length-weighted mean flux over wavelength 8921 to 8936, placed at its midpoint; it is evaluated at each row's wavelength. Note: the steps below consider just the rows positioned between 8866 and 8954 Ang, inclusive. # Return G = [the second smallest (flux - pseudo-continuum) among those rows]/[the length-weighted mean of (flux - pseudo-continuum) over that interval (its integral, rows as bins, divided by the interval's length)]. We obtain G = 26.5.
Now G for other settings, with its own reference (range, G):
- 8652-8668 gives 2.0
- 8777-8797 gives -0.7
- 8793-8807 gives -0.5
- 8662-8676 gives 1.7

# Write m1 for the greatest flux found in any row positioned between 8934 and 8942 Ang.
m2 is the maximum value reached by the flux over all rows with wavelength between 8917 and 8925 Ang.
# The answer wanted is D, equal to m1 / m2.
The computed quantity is 0.96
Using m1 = 232.8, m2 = 243.3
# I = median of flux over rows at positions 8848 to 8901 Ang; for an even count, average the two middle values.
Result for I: 230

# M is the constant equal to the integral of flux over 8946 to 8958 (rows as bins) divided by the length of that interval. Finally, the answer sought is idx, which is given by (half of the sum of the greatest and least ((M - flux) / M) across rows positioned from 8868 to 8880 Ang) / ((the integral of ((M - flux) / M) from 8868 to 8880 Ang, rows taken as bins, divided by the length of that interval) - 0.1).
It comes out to -0.2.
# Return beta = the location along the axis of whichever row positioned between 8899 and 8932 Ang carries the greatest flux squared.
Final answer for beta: 8905.86 Ang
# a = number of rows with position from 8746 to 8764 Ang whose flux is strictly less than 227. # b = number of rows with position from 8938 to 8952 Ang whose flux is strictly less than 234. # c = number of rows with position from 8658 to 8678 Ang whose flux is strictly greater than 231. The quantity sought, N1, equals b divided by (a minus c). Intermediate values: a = 2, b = 7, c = 1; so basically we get 7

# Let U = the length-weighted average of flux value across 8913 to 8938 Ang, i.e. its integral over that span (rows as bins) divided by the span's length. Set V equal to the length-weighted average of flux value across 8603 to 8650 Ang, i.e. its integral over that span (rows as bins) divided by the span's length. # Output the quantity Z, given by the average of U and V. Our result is 230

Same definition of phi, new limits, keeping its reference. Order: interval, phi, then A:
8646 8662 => 2.3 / 178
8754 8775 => 2.6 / 370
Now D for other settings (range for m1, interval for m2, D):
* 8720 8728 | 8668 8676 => 1.02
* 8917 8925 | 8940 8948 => 1.04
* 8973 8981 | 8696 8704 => 0.94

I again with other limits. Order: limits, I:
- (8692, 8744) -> 230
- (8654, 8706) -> 230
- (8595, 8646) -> 235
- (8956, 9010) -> 224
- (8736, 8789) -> 234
